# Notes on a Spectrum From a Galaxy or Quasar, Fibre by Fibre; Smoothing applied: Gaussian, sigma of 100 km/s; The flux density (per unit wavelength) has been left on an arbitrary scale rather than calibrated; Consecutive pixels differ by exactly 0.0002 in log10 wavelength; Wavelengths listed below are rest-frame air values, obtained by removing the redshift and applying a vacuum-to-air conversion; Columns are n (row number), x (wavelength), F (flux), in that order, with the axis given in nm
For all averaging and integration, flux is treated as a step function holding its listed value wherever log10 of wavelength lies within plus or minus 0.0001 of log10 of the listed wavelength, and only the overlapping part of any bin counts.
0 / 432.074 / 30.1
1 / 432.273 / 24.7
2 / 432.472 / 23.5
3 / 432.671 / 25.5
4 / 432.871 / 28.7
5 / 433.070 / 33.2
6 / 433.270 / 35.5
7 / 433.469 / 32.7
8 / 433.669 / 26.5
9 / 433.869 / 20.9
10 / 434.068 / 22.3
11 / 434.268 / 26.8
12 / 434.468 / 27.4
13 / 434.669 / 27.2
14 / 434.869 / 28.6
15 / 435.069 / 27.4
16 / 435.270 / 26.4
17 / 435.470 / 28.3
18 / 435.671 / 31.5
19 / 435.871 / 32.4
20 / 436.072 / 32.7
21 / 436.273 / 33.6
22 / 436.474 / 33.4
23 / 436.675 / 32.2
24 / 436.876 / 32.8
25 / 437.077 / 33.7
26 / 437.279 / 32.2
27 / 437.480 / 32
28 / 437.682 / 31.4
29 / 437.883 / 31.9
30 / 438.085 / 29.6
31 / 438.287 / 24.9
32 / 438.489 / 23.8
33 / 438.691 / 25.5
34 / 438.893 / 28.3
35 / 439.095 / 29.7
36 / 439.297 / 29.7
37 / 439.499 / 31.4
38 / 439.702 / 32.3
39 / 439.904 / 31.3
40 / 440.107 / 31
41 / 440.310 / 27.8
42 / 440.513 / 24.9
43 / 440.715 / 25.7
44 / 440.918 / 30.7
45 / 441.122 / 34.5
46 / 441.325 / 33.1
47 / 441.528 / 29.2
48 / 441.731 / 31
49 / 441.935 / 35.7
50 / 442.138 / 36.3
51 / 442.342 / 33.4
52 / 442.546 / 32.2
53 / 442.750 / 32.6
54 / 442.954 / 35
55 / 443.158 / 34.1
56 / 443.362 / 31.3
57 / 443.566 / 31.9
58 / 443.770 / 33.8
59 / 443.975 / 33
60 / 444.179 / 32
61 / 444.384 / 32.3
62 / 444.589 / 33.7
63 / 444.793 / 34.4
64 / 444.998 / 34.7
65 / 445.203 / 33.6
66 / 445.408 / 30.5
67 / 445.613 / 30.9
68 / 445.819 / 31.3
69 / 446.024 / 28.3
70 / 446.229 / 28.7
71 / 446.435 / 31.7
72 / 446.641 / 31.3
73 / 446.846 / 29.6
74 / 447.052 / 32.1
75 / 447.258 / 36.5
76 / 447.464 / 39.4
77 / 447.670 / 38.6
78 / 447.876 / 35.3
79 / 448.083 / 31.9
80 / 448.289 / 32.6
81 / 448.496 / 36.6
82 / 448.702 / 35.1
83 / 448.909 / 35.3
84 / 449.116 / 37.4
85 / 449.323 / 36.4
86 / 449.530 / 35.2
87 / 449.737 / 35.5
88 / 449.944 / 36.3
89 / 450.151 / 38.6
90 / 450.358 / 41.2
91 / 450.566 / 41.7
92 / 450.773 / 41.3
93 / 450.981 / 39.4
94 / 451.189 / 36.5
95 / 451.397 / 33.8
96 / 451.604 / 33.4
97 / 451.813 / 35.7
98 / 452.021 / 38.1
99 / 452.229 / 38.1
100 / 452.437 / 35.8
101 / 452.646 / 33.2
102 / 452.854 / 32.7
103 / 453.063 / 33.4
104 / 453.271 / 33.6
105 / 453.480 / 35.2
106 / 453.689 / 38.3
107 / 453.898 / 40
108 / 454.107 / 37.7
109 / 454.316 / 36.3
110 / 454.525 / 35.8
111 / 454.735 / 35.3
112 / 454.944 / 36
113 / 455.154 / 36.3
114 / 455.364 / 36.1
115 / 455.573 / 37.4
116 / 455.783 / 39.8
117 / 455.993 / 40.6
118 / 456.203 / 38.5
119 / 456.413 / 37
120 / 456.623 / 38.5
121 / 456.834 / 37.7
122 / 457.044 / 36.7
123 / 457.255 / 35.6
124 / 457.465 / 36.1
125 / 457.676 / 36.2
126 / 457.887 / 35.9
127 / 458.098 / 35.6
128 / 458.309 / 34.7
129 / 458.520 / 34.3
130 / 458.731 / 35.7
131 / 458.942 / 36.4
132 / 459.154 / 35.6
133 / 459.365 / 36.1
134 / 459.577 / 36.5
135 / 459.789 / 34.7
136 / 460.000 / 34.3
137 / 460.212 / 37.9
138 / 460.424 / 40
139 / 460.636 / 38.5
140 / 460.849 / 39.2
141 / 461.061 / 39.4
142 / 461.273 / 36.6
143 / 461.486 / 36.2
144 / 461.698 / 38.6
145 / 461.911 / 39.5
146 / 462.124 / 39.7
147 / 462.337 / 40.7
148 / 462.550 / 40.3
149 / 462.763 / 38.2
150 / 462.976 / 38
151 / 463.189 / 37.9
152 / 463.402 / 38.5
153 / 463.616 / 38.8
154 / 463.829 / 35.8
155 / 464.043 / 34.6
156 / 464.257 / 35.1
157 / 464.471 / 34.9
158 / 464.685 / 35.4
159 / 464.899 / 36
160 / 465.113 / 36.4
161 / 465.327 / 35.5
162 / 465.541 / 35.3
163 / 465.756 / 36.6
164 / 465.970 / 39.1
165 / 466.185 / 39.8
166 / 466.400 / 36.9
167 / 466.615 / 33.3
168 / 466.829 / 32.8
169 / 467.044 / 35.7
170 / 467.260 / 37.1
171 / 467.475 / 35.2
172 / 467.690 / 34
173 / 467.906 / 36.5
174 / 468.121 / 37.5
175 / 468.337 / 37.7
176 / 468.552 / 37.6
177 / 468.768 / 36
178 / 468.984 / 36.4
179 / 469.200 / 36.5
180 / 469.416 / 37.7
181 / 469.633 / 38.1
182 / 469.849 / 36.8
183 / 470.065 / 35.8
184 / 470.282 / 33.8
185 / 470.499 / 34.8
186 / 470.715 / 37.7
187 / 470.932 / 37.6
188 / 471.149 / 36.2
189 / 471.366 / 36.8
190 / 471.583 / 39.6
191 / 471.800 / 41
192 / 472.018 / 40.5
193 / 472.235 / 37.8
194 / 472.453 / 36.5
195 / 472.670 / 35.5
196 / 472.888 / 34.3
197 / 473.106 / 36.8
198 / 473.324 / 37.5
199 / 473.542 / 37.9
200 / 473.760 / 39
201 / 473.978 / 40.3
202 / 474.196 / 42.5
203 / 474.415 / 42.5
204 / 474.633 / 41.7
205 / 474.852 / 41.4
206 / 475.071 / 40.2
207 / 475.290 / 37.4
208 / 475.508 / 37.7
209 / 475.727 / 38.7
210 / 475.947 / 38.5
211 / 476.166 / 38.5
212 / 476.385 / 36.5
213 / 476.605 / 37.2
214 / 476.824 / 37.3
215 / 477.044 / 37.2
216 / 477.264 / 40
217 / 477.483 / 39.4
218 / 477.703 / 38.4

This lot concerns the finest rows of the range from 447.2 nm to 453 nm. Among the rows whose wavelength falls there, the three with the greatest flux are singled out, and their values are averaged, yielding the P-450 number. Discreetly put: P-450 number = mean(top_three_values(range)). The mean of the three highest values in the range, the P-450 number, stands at 41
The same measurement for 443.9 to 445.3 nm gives 34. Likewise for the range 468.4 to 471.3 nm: 38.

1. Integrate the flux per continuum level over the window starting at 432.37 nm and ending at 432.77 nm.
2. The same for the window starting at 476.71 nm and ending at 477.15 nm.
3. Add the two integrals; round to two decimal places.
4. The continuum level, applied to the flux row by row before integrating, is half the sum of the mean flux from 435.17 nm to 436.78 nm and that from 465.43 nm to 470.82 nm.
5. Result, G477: 0.77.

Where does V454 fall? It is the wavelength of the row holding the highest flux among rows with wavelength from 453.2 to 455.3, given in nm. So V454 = 453.898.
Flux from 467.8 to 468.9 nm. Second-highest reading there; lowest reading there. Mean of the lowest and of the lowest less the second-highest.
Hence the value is 17.2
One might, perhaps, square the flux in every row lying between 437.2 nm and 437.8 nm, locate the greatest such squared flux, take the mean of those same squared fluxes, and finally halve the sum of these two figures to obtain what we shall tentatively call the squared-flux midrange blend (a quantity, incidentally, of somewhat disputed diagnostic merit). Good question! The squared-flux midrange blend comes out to 1026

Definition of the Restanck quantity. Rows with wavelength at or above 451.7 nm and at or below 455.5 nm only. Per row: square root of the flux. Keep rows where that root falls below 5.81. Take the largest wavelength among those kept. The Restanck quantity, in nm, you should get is 453.271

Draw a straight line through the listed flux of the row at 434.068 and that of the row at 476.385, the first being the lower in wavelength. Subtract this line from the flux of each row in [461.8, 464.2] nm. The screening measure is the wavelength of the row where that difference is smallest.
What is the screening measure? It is 464.043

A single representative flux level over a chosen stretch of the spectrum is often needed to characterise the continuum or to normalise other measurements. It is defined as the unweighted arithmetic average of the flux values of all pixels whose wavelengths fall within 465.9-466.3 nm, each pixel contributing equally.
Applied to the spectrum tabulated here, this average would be 39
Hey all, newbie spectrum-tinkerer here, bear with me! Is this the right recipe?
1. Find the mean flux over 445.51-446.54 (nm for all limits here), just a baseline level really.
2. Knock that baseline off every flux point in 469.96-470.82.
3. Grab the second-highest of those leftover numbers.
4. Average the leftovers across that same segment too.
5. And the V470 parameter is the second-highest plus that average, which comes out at 11.0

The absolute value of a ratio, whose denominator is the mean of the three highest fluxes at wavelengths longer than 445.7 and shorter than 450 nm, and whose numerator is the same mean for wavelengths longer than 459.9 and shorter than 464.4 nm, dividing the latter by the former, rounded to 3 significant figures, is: 1.05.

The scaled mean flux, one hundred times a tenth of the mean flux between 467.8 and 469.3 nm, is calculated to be 369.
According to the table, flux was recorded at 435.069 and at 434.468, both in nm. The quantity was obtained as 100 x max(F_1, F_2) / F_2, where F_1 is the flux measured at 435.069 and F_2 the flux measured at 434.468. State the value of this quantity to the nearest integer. 100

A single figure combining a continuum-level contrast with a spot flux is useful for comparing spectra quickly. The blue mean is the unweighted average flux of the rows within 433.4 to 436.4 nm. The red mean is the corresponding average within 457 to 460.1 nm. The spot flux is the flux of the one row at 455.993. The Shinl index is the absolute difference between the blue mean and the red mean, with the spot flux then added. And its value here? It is 48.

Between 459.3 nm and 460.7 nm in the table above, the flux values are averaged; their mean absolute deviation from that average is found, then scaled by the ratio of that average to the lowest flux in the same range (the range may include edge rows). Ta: 1.8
